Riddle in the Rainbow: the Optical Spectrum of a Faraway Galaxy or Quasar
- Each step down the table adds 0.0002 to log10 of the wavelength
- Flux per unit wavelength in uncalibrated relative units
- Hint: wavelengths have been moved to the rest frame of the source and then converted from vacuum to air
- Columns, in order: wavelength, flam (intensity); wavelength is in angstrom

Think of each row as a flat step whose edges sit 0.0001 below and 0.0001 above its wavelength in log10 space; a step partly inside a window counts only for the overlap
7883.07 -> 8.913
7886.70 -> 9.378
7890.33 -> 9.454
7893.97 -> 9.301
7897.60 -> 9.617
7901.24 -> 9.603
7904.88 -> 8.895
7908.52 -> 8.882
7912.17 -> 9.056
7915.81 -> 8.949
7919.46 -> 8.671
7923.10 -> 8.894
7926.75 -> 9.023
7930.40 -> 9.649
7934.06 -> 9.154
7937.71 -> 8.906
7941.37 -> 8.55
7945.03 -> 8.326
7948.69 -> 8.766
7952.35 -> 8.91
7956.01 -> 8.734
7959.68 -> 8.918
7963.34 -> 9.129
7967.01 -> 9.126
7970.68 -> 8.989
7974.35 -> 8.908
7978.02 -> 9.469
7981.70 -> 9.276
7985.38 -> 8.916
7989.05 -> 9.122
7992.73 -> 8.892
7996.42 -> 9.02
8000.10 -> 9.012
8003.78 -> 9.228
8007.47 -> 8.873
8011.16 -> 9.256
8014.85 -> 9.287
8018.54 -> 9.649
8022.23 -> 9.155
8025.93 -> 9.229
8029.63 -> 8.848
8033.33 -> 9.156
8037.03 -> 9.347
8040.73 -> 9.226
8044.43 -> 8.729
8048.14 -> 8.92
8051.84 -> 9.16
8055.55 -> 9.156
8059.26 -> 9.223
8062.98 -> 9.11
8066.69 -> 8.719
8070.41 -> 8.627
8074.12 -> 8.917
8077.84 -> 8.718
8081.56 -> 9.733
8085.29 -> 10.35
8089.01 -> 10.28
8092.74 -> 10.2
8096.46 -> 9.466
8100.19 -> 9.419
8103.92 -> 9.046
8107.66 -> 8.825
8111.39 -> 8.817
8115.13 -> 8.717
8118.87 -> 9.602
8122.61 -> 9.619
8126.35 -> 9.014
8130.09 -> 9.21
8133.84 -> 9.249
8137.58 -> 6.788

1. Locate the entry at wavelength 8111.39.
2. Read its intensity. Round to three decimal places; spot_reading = 8.817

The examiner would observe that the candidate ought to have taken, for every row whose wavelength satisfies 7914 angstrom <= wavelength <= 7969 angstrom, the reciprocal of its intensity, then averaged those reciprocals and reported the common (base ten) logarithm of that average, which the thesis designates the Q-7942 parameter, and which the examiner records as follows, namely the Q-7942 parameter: -0.950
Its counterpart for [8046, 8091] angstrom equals -0.964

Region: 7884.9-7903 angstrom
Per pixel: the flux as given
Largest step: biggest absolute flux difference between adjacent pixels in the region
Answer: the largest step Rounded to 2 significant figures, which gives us 0.32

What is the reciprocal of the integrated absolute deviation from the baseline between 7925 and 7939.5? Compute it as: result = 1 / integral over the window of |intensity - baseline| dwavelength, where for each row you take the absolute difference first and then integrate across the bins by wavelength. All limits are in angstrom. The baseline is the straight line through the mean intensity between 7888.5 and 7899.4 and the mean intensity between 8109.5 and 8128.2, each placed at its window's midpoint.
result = 0.20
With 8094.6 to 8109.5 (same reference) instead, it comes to 0.27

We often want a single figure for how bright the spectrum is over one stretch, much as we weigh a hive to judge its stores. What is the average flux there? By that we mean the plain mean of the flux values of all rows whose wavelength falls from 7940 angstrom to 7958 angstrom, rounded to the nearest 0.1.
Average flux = 8.7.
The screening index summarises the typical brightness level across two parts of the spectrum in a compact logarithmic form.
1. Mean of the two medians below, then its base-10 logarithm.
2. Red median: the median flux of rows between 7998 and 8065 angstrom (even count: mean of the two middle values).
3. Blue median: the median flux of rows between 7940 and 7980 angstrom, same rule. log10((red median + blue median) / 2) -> 0.956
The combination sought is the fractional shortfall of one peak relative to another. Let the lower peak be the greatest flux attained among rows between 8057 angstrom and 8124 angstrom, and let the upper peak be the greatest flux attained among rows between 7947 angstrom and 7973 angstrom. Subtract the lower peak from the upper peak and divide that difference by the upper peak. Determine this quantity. -0.13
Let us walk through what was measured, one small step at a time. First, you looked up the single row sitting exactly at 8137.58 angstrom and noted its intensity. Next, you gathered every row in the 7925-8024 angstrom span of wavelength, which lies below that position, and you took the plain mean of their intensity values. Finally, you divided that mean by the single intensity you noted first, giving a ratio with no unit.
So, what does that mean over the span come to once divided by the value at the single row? 1.33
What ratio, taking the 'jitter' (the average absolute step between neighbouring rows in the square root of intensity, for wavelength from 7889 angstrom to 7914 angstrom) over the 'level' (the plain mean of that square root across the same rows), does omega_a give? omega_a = 0.0124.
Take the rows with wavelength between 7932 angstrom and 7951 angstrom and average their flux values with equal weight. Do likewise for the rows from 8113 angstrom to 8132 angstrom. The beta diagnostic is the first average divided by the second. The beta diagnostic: 0.95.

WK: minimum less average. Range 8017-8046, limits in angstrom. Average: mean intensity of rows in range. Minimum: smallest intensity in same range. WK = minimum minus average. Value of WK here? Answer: -0.44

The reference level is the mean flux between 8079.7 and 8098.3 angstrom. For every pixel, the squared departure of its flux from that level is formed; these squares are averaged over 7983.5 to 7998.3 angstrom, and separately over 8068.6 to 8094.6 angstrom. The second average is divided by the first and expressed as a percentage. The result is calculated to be 69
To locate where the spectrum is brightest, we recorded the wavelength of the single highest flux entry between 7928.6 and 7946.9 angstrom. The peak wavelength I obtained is 7930.40 angstrom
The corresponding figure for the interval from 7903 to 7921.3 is 7912.17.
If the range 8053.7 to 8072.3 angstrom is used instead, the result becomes 8059.26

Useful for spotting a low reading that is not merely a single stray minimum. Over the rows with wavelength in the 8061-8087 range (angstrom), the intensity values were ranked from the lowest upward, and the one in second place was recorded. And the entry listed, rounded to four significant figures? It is 8.718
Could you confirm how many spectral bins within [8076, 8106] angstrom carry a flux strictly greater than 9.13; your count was 6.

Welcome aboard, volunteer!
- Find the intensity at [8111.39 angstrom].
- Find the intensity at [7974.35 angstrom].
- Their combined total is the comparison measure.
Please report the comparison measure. 17.7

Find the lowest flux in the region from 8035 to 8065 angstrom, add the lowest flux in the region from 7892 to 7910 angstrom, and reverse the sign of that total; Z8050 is -17.6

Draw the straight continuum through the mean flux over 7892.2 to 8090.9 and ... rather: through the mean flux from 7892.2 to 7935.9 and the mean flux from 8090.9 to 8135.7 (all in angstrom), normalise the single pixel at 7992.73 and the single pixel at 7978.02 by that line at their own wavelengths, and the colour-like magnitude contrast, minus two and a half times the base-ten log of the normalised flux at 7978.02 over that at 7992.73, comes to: -0.07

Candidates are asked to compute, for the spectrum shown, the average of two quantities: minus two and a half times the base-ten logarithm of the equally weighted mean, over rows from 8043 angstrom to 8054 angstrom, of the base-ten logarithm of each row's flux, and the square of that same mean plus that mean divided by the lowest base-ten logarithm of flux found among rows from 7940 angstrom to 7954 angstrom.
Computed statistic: 1.00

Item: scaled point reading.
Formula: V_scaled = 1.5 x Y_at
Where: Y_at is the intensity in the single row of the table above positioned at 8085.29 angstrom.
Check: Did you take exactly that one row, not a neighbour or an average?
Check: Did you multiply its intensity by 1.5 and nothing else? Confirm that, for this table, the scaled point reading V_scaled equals 15.5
